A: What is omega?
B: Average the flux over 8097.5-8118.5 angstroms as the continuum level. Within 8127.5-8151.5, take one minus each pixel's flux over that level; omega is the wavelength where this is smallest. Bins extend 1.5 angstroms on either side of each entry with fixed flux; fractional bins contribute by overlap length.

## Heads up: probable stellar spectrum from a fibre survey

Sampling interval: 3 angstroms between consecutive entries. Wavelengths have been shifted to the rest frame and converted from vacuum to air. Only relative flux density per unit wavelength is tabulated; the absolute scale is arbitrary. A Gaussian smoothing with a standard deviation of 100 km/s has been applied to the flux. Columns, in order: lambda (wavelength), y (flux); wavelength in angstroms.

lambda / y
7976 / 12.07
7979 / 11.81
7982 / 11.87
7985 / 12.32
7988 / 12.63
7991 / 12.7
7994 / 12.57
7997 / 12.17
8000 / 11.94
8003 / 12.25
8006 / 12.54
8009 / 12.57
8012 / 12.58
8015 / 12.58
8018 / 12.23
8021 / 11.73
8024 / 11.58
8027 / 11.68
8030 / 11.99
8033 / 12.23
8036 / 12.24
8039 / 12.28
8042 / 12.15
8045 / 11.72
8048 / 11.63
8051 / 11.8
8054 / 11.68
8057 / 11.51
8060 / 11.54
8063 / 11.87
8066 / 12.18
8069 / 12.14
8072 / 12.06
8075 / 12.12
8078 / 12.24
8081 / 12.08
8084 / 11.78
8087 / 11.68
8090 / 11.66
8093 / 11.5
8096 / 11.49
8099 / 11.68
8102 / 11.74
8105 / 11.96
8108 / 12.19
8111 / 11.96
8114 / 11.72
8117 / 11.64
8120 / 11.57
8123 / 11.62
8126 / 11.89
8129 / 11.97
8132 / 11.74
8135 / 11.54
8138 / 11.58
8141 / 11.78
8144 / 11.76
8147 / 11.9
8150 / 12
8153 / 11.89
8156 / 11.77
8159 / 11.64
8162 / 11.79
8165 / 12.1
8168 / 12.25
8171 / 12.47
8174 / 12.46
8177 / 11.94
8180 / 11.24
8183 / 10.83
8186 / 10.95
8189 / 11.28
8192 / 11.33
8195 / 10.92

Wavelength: 8150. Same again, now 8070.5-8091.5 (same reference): 8078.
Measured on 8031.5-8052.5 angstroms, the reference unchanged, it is 8039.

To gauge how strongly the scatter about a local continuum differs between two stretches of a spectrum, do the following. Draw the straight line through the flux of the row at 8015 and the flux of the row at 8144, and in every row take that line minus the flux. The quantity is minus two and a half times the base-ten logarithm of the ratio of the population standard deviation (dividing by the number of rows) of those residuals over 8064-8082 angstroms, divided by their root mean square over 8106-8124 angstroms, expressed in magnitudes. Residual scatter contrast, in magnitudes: 1.5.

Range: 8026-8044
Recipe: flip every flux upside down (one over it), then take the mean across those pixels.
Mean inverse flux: 0.0827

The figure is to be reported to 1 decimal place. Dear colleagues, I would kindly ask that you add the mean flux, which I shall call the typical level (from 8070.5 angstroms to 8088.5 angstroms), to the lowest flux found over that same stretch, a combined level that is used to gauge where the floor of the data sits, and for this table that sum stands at 23.7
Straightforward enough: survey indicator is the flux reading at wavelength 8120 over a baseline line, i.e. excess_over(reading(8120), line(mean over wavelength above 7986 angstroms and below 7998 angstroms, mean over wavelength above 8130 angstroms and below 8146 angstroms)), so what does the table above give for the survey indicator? -0.2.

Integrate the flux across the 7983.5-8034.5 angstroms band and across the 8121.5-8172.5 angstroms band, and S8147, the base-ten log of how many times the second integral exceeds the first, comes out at -0.014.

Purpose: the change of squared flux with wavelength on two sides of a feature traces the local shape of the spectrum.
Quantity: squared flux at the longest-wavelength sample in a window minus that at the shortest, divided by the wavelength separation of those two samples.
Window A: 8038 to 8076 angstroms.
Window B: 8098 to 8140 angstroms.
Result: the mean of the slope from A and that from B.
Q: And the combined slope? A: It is -0.08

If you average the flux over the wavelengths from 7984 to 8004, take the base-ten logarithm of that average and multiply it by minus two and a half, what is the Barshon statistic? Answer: -2.73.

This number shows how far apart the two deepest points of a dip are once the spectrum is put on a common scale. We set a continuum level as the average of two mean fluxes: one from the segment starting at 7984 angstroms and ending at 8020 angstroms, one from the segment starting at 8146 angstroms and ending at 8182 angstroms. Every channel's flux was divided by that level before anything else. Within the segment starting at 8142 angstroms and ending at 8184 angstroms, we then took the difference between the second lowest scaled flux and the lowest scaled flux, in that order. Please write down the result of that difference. 0.034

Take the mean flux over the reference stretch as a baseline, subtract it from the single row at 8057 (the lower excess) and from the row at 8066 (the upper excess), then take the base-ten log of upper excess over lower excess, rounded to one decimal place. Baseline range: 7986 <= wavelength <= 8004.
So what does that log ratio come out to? -0.6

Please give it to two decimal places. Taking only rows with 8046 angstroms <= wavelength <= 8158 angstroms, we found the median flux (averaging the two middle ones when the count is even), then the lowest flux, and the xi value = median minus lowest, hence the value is 0.28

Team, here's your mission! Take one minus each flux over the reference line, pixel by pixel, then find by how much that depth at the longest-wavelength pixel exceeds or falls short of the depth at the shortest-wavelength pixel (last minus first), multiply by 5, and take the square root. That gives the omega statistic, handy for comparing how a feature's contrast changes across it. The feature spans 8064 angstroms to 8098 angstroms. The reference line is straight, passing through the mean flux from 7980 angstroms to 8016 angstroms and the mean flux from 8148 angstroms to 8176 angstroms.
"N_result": 0.51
